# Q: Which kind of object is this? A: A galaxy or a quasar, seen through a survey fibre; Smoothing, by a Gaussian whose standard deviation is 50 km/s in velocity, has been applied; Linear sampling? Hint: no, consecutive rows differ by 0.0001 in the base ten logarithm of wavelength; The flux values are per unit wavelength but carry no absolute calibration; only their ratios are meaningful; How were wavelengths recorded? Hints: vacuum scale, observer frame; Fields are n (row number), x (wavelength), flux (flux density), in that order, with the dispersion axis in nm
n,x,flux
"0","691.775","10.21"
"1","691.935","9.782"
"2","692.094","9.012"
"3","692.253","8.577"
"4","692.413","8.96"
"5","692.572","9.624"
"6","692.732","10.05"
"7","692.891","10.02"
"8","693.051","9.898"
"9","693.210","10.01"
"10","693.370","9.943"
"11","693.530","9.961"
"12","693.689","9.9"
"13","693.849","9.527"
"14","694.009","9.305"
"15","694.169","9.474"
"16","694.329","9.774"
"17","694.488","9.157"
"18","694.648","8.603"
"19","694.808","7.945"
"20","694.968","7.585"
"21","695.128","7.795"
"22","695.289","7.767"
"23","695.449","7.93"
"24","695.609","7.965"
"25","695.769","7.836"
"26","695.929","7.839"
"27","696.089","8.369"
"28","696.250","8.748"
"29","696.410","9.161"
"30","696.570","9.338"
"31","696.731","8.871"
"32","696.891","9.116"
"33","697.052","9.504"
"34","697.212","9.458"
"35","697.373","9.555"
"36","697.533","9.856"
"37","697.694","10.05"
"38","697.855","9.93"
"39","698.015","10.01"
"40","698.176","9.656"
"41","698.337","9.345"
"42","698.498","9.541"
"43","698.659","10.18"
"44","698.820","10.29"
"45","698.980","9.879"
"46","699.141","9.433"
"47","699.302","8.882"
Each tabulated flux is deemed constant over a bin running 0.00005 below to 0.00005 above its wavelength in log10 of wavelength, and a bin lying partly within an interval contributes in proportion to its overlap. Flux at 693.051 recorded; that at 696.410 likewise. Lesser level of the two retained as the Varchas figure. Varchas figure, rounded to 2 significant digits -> 9.2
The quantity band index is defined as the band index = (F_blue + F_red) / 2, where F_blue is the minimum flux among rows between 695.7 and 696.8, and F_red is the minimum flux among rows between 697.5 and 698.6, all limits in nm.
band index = 8.59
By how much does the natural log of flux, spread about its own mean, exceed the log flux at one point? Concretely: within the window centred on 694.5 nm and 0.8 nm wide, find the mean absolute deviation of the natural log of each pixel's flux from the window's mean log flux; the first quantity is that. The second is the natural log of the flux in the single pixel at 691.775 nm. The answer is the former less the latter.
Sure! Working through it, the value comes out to -2.26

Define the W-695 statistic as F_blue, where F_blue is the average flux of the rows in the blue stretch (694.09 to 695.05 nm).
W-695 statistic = 8.8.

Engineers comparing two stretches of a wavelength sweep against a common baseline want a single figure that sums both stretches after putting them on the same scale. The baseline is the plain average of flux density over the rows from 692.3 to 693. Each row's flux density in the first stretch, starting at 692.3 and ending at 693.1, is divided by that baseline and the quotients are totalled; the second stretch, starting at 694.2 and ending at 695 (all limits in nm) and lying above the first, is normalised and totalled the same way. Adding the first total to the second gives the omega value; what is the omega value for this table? 9.5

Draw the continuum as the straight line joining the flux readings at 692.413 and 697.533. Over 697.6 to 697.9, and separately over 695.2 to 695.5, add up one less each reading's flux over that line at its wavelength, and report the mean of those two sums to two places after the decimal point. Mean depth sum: 0.16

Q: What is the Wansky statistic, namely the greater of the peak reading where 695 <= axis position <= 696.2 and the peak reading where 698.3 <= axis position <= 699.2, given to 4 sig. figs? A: 10.29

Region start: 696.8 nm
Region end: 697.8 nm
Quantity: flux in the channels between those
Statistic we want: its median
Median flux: 9.5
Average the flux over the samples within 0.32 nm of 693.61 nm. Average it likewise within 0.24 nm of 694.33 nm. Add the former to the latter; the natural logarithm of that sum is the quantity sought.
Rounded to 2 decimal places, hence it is 2.96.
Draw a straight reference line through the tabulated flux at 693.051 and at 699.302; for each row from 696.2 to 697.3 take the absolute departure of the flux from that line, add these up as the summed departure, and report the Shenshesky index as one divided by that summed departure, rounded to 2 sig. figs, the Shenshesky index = 0.52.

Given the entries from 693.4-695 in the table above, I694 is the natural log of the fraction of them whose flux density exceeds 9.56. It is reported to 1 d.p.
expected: -1.2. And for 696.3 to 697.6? -2.1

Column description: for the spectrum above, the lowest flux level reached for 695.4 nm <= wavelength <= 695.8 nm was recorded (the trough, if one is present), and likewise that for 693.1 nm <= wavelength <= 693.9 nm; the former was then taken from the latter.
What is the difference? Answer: 1.7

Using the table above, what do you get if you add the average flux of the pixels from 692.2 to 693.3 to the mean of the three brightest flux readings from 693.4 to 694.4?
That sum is 19.5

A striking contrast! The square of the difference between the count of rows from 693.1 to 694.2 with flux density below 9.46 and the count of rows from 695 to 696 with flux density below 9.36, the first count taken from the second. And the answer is 25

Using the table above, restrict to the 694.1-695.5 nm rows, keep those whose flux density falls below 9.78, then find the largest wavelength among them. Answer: 695.449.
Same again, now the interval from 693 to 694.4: 694.329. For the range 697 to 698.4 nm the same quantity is 698.337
